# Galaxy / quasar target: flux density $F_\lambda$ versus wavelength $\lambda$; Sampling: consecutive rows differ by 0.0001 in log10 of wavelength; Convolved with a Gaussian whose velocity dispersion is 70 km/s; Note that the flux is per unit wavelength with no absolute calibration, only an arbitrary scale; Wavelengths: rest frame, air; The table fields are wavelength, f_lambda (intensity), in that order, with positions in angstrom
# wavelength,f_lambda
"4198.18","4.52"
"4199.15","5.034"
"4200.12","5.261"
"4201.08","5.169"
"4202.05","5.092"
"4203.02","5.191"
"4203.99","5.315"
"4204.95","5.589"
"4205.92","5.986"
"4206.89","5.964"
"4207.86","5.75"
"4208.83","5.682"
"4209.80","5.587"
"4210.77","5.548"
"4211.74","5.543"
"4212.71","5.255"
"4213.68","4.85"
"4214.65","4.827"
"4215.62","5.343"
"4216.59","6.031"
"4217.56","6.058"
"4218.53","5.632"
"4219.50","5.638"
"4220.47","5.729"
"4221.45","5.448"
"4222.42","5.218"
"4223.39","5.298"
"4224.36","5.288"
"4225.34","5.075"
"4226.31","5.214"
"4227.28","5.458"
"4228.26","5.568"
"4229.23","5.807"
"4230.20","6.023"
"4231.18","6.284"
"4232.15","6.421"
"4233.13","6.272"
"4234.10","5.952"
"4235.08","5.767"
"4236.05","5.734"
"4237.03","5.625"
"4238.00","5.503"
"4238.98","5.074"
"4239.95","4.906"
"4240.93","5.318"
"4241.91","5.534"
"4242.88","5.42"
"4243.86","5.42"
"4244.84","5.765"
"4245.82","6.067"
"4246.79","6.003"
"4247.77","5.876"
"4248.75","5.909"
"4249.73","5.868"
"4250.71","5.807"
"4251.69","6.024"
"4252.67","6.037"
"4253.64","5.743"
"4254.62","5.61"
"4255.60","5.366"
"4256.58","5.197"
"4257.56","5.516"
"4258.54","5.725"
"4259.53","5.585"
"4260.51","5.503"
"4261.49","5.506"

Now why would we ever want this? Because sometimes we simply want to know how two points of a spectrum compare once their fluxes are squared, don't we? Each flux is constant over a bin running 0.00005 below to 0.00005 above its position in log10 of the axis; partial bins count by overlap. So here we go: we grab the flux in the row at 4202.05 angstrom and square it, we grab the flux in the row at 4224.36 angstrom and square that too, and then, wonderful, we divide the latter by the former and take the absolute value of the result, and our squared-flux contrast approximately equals 1.08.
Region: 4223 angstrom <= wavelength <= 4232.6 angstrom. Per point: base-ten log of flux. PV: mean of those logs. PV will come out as 0.750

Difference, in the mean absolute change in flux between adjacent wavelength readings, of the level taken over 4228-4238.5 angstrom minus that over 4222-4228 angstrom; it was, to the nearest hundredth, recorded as 0.04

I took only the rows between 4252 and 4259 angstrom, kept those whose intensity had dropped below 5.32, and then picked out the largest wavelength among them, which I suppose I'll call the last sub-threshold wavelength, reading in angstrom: 4256.58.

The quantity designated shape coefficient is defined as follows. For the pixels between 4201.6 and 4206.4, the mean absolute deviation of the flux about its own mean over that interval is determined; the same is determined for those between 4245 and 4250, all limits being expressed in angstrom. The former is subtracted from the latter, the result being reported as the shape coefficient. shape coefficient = -0.21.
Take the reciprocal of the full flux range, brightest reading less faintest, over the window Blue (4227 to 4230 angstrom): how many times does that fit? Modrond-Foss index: 2.9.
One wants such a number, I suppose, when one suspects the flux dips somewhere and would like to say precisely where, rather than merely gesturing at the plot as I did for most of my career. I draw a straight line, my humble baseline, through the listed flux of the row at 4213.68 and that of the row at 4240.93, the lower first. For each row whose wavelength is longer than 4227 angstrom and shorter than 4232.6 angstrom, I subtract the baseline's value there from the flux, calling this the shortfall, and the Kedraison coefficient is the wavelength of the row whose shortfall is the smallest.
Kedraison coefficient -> 4227.28 angstrom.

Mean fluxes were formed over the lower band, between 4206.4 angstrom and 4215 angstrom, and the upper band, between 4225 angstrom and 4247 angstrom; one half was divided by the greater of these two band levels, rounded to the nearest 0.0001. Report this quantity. 0.0883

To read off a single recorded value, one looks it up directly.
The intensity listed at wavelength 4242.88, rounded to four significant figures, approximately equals 5.420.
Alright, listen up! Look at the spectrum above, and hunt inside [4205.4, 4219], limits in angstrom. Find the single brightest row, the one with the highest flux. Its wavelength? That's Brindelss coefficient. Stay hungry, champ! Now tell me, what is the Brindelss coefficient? 4217.56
